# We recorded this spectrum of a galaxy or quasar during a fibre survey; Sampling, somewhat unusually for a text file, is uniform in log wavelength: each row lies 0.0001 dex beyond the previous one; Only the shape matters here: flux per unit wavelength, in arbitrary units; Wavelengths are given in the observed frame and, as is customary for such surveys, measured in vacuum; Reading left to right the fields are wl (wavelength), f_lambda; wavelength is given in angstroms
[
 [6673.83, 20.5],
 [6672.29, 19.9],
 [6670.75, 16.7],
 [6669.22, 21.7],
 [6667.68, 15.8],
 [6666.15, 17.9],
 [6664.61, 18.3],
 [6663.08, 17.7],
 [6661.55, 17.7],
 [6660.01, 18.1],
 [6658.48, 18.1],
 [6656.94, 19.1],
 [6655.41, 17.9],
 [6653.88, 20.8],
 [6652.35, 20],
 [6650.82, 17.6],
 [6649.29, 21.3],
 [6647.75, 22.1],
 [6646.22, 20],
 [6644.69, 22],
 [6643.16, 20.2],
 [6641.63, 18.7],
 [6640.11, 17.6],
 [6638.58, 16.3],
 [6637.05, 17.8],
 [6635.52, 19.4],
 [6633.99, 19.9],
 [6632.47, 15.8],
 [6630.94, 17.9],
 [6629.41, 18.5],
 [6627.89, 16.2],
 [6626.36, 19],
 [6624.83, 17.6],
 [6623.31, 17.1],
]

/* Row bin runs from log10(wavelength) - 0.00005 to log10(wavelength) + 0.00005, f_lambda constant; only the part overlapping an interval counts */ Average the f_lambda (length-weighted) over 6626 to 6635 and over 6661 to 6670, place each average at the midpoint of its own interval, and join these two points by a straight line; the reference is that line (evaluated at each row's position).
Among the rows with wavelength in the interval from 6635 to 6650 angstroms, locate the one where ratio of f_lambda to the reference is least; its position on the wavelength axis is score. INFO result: 6638.58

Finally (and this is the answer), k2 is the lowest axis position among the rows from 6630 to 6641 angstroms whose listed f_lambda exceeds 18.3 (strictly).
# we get 6633.99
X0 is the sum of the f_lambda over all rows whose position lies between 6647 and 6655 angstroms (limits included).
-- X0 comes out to 102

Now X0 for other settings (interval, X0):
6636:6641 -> 52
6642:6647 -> 62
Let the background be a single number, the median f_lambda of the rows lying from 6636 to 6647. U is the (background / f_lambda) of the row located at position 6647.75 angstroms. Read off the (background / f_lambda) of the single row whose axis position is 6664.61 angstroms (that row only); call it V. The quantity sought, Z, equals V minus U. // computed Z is 0.18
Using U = 0.85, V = 1.02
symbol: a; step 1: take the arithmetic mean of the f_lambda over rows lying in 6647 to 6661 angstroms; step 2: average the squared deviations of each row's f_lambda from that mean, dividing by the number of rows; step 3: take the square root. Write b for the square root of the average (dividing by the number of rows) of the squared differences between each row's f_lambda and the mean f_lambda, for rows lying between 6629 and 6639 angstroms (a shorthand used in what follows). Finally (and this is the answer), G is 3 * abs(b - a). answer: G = 0.5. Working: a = 1.57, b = 1.39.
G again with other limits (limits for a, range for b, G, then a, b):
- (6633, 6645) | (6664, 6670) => 1.4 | 1.67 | 2.12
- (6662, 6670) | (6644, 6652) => 0.7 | 1.91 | 1.68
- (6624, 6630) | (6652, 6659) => 0.1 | 1.06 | 1.11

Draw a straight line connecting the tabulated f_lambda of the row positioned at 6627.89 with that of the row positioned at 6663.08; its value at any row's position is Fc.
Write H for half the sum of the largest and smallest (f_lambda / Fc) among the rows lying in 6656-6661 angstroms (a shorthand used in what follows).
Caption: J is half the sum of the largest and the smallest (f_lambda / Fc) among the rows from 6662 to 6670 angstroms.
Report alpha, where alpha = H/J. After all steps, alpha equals 1.02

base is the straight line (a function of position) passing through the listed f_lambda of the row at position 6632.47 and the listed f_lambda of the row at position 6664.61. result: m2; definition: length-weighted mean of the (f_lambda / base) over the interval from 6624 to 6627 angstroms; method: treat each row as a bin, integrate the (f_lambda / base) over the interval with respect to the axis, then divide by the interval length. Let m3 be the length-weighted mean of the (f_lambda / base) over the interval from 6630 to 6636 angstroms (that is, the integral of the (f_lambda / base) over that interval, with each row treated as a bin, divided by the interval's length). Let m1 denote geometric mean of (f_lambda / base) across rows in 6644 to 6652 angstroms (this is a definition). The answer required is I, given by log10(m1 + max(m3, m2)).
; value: 0.38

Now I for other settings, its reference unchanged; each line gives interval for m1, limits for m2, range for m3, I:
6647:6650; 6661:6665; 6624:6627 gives 0.39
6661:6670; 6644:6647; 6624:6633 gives 0.35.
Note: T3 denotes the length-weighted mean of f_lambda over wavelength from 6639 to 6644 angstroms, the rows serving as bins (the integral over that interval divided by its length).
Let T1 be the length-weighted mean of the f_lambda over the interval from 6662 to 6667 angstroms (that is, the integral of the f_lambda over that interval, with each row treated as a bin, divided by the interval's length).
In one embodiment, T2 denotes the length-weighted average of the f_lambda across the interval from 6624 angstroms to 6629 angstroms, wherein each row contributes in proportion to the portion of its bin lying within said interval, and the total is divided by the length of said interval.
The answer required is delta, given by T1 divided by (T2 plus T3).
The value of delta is 0.493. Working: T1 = 17.9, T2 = 17.7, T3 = 18.73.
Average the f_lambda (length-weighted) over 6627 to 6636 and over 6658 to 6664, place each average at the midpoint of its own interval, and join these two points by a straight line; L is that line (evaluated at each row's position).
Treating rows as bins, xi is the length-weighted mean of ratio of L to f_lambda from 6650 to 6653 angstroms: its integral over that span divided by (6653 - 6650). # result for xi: 0.96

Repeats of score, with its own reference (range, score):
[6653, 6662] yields 6661.55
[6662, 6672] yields 6667.68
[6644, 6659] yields 6650.82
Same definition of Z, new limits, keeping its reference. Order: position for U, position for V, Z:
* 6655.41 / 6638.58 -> 0.10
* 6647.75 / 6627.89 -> 0.31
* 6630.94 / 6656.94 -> -0.07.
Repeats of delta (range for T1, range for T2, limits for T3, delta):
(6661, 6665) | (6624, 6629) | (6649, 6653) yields 0.483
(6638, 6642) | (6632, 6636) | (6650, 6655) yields 0.462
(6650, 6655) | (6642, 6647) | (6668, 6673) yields 0.489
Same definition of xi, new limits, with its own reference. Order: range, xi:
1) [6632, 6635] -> 1.00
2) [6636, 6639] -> 1.03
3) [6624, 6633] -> 1.03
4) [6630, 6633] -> 1.05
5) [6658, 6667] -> 1.00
